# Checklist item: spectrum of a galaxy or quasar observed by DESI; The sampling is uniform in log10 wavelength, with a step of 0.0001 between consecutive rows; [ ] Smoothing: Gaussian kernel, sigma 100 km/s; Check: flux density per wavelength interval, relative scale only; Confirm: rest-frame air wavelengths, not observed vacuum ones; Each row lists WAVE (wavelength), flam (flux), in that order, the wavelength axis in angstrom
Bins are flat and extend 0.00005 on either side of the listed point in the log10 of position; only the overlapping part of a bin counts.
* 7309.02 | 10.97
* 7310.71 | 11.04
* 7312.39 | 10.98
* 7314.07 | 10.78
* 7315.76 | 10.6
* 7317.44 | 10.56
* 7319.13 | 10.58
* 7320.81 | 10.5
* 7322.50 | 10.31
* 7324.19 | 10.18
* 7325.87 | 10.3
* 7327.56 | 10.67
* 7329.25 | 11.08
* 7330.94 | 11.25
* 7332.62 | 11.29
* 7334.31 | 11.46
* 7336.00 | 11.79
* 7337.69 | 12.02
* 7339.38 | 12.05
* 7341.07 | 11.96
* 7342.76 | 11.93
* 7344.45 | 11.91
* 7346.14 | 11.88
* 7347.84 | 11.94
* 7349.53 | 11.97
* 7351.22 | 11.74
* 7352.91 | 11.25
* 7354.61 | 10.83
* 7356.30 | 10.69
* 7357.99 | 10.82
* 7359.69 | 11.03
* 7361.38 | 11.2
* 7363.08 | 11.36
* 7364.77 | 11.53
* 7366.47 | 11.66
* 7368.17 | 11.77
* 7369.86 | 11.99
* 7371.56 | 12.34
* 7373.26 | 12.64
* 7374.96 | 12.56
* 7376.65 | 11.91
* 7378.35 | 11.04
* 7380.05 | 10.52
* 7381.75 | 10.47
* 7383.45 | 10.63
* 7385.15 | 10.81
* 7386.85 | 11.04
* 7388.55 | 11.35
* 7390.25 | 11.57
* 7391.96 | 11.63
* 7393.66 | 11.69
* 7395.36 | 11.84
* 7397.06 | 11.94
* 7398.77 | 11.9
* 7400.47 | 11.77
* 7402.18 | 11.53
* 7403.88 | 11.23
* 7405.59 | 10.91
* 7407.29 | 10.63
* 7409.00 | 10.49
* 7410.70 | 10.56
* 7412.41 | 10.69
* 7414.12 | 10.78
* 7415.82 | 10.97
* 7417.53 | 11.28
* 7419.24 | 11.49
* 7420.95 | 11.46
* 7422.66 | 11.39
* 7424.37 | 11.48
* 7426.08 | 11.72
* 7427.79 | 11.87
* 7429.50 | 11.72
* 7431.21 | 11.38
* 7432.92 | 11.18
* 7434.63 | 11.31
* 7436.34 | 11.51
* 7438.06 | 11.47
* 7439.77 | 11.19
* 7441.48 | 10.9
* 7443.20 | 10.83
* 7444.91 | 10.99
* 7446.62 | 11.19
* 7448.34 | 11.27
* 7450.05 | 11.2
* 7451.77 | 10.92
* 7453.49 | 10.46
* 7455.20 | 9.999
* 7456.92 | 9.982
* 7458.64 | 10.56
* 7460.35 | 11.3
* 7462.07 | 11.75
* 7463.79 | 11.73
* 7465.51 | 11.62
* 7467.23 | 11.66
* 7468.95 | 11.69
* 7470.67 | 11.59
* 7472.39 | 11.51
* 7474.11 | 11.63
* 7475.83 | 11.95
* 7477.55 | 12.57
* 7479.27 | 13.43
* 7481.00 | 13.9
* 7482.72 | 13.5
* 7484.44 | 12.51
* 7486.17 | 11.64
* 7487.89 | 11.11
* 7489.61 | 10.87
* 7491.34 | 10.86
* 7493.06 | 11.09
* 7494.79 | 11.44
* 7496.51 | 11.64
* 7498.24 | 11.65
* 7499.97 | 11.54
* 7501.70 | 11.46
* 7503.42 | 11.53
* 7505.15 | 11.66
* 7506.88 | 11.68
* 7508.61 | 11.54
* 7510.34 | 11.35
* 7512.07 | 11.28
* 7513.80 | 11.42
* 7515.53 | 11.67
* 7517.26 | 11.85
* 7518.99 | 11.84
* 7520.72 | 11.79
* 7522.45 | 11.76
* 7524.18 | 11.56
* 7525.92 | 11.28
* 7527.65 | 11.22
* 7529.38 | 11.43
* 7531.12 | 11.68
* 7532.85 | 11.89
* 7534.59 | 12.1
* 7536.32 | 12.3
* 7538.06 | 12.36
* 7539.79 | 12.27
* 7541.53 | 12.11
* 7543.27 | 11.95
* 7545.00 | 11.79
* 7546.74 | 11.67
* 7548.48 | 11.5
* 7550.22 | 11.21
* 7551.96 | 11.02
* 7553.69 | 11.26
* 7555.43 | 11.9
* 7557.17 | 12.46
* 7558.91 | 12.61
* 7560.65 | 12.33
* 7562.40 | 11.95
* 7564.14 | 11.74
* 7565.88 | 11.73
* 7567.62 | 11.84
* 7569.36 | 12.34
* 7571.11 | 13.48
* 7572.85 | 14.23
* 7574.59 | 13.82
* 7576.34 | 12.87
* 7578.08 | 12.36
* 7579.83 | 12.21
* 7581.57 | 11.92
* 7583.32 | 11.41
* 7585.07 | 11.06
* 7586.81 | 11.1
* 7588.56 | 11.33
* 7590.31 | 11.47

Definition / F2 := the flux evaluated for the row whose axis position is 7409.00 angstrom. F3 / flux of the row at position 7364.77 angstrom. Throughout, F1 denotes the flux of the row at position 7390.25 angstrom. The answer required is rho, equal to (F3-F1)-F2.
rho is -10.5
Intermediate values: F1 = 11.57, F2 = 10.49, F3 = 11.53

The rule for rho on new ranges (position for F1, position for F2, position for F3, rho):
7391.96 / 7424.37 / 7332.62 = -11.8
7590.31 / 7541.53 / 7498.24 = -11.9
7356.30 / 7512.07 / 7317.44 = -11.4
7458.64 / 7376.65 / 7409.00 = -12.0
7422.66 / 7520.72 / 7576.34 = -10.3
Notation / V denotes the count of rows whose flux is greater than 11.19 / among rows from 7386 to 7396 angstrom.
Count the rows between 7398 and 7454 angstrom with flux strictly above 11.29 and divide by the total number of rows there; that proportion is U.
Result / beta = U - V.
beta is -5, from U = 0.4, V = 5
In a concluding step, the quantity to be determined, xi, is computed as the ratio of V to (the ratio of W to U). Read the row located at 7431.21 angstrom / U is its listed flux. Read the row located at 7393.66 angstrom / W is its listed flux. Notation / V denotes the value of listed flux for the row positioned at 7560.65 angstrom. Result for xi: 12.0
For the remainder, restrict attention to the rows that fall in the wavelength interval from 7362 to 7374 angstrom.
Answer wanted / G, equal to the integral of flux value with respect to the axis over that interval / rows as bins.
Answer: 142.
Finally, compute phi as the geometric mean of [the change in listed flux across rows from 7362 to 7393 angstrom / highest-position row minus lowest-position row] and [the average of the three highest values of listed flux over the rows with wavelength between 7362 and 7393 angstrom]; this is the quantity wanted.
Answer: 1.8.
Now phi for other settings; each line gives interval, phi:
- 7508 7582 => 2.3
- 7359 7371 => 3.4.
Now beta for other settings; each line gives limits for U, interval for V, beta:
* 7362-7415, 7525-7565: -21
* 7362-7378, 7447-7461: -2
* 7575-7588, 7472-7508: -16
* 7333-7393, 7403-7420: -2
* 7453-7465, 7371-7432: -23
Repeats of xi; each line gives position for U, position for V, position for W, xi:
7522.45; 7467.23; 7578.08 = 11.1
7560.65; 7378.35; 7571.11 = 10.1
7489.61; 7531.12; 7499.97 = 11.0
